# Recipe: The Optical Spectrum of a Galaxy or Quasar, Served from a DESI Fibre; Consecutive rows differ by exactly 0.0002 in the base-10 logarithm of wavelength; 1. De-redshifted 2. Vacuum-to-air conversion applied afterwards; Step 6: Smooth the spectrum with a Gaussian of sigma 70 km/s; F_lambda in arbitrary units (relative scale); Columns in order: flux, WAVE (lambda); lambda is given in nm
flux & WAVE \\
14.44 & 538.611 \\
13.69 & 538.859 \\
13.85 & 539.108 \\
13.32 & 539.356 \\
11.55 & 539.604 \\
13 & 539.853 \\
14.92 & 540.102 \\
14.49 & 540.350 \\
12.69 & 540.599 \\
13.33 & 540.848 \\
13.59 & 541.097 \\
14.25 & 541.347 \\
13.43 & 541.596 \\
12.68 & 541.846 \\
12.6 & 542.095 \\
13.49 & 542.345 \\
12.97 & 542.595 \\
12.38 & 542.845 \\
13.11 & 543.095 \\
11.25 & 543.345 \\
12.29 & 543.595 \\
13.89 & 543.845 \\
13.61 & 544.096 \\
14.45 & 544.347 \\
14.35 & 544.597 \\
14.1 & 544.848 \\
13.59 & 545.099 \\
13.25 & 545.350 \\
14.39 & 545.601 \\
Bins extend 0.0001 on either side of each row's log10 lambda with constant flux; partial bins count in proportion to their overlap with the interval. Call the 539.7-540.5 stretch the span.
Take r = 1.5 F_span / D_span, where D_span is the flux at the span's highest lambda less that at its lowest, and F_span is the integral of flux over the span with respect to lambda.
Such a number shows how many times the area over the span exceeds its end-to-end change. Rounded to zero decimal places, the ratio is 11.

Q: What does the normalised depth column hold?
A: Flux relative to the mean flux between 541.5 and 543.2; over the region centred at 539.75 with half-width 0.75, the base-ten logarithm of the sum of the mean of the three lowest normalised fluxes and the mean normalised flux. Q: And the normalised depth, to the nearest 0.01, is 0.31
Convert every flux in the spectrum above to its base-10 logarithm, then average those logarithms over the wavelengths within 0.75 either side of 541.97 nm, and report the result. 1.12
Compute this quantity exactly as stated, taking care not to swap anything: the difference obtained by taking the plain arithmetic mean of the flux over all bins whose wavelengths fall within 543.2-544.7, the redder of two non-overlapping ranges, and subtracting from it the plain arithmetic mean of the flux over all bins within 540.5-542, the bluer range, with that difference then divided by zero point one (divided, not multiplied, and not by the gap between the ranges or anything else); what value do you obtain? 0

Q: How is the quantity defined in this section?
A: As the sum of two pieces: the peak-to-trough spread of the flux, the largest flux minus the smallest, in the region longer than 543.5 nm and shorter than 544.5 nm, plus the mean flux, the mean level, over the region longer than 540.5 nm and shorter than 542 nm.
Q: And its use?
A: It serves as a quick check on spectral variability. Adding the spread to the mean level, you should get 15.5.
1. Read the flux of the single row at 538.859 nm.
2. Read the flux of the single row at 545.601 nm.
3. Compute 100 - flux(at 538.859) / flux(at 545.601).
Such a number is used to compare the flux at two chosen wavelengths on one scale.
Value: 99.0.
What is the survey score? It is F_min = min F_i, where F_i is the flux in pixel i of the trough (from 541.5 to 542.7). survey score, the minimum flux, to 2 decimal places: 12.60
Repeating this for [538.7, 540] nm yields 11.55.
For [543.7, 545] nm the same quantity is 13.61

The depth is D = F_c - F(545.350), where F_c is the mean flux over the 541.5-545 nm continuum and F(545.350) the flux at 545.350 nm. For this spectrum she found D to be -0.1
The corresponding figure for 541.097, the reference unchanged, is -0.4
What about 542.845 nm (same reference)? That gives 0.8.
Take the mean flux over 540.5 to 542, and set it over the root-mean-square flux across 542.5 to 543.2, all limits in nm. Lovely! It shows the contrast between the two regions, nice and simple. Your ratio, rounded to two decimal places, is 1.04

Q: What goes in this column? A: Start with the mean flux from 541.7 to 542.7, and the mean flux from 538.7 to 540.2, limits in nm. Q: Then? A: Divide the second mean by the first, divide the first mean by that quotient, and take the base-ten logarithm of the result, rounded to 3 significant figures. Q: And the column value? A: 1.10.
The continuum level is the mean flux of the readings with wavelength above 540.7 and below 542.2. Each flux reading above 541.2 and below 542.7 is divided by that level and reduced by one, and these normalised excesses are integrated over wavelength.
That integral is -0.01 nm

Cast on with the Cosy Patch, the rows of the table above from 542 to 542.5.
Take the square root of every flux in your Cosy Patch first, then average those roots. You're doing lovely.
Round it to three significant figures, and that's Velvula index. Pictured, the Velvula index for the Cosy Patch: 3.61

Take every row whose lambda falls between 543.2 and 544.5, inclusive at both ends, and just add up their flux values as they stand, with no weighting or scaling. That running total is 65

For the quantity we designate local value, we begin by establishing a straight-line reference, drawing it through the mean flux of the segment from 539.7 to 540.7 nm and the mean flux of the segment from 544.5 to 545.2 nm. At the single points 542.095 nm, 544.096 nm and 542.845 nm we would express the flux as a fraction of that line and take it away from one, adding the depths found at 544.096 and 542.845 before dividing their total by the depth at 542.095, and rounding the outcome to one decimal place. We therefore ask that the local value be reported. 1.5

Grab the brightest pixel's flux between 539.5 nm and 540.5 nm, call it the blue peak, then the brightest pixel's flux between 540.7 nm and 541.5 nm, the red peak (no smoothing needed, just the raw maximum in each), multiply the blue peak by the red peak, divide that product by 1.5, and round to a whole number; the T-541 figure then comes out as 142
